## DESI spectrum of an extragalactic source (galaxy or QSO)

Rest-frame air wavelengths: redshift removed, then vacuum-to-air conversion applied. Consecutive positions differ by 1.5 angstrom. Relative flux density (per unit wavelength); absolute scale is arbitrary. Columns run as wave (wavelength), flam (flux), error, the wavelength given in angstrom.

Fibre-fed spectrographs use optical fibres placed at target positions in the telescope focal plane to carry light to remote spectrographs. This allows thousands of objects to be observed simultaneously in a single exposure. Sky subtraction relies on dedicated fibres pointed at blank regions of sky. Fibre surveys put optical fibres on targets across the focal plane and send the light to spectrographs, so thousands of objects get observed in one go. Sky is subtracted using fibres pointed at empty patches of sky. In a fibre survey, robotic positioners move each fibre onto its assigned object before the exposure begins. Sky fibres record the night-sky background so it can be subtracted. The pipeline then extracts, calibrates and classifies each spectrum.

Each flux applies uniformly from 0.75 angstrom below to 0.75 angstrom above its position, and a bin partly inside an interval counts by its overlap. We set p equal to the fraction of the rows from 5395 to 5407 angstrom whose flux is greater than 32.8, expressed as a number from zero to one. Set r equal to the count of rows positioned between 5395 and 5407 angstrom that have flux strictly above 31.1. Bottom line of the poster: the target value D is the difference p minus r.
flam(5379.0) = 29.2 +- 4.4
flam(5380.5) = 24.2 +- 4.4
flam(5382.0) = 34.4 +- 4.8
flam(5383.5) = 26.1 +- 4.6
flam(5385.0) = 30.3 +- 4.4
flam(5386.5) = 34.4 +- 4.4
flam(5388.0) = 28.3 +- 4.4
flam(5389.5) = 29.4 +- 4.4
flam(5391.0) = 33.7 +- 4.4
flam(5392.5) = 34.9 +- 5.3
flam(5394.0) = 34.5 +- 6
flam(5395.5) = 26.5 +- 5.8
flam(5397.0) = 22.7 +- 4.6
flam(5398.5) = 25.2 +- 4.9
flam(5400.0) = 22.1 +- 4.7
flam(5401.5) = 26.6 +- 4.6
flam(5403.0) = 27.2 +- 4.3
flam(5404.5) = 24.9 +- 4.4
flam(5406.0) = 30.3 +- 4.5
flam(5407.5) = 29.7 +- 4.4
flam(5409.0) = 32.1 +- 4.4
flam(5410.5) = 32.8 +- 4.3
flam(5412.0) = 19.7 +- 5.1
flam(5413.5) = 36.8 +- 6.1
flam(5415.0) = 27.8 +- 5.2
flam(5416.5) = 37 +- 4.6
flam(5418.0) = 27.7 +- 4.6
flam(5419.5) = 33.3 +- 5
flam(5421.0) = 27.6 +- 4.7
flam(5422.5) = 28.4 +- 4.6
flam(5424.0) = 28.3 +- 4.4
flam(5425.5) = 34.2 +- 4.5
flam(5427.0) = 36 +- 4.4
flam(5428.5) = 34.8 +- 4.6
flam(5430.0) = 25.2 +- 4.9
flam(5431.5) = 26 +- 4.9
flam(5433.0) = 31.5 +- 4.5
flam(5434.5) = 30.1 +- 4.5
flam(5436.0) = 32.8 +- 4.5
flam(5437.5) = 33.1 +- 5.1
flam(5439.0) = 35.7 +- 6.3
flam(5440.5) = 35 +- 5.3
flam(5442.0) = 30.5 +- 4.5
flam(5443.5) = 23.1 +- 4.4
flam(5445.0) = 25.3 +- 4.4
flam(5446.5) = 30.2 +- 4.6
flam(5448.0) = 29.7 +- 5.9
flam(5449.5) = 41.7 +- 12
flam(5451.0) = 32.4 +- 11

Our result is 0.0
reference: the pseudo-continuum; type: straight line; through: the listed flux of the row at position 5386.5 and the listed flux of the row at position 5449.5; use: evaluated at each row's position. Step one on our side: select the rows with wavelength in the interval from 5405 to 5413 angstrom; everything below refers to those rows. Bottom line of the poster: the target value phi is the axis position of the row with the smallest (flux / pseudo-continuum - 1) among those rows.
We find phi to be 5412.0 angstrom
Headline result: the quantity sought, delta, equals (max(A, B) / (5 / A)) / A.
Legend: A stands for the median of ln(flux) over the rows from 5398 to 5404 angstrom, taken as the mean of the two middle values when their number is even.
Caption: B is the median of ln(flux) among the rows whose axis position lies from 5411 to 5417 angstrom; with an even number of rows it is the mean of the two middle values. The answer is 0.693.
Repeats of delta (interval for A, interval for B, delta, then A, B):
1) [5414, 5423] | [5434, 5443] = 0.699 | 3.34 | 3.49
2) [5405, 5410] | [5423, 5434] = 0.690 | 3.41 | 3.45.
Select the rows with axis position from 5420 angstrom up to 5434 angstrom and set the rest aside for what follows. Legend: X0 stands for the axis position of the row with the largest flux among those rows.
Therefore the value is 5427.0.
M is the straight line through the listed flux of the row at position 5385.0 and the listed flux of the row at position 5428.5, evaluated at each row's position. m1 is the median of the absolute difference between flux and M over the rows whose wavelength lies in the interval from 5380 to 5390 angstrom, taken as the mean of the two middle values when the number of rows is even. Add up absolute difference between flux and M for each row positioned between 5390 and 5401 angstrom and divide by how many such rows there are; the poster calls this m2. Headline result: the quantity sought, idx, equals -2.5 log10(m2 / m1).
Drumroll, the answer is -0.40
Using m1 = 3.9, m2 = 5.7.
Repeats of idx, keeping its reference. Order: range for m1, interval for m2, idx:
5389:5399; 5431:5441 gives 0.08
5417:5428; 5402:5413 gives 0.27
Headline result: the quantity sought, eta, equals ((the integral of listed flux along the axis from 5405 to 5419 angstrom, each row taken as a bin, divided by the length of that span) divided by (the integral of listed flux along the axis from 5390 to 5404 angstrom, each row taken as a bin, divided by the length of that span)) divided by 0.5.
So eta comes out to 2.16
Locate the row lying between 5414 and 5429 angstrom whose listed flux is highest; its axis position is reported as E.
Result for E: 5416.5 angstrom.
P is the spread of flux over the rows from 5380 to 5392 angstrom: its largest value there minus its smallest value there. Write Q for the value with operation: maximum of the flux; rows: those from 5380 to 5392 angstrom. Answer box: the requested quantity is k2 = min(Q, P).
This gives 10.2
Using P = 10.2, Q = 34.4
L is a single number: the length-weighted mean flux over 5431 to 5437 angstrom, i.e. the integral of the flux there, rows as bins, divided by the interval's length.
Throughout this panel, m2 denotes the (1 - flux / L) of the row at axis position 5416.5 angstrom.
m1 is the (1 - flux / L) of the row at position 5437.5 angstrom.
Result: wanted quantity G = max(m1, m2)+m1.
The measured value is -0.18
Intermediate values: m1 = -0.09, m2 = -0.22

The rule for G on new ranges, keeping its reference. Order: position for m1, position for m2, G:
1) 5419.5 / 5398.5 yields 0.08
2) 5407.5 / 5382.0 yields 0.05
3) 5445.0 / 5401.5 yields 0.34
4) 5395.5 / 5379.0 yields 0.26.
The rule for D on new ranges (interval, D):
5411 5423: -2.6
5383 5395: -3.5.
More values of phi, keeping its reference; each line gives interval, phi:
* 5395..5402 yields 5400.0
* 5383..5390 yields 5383.5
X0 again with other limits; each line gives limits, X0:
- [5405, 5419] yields 5416.5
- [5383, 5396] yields 5392.5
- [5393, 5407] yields 5394.0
